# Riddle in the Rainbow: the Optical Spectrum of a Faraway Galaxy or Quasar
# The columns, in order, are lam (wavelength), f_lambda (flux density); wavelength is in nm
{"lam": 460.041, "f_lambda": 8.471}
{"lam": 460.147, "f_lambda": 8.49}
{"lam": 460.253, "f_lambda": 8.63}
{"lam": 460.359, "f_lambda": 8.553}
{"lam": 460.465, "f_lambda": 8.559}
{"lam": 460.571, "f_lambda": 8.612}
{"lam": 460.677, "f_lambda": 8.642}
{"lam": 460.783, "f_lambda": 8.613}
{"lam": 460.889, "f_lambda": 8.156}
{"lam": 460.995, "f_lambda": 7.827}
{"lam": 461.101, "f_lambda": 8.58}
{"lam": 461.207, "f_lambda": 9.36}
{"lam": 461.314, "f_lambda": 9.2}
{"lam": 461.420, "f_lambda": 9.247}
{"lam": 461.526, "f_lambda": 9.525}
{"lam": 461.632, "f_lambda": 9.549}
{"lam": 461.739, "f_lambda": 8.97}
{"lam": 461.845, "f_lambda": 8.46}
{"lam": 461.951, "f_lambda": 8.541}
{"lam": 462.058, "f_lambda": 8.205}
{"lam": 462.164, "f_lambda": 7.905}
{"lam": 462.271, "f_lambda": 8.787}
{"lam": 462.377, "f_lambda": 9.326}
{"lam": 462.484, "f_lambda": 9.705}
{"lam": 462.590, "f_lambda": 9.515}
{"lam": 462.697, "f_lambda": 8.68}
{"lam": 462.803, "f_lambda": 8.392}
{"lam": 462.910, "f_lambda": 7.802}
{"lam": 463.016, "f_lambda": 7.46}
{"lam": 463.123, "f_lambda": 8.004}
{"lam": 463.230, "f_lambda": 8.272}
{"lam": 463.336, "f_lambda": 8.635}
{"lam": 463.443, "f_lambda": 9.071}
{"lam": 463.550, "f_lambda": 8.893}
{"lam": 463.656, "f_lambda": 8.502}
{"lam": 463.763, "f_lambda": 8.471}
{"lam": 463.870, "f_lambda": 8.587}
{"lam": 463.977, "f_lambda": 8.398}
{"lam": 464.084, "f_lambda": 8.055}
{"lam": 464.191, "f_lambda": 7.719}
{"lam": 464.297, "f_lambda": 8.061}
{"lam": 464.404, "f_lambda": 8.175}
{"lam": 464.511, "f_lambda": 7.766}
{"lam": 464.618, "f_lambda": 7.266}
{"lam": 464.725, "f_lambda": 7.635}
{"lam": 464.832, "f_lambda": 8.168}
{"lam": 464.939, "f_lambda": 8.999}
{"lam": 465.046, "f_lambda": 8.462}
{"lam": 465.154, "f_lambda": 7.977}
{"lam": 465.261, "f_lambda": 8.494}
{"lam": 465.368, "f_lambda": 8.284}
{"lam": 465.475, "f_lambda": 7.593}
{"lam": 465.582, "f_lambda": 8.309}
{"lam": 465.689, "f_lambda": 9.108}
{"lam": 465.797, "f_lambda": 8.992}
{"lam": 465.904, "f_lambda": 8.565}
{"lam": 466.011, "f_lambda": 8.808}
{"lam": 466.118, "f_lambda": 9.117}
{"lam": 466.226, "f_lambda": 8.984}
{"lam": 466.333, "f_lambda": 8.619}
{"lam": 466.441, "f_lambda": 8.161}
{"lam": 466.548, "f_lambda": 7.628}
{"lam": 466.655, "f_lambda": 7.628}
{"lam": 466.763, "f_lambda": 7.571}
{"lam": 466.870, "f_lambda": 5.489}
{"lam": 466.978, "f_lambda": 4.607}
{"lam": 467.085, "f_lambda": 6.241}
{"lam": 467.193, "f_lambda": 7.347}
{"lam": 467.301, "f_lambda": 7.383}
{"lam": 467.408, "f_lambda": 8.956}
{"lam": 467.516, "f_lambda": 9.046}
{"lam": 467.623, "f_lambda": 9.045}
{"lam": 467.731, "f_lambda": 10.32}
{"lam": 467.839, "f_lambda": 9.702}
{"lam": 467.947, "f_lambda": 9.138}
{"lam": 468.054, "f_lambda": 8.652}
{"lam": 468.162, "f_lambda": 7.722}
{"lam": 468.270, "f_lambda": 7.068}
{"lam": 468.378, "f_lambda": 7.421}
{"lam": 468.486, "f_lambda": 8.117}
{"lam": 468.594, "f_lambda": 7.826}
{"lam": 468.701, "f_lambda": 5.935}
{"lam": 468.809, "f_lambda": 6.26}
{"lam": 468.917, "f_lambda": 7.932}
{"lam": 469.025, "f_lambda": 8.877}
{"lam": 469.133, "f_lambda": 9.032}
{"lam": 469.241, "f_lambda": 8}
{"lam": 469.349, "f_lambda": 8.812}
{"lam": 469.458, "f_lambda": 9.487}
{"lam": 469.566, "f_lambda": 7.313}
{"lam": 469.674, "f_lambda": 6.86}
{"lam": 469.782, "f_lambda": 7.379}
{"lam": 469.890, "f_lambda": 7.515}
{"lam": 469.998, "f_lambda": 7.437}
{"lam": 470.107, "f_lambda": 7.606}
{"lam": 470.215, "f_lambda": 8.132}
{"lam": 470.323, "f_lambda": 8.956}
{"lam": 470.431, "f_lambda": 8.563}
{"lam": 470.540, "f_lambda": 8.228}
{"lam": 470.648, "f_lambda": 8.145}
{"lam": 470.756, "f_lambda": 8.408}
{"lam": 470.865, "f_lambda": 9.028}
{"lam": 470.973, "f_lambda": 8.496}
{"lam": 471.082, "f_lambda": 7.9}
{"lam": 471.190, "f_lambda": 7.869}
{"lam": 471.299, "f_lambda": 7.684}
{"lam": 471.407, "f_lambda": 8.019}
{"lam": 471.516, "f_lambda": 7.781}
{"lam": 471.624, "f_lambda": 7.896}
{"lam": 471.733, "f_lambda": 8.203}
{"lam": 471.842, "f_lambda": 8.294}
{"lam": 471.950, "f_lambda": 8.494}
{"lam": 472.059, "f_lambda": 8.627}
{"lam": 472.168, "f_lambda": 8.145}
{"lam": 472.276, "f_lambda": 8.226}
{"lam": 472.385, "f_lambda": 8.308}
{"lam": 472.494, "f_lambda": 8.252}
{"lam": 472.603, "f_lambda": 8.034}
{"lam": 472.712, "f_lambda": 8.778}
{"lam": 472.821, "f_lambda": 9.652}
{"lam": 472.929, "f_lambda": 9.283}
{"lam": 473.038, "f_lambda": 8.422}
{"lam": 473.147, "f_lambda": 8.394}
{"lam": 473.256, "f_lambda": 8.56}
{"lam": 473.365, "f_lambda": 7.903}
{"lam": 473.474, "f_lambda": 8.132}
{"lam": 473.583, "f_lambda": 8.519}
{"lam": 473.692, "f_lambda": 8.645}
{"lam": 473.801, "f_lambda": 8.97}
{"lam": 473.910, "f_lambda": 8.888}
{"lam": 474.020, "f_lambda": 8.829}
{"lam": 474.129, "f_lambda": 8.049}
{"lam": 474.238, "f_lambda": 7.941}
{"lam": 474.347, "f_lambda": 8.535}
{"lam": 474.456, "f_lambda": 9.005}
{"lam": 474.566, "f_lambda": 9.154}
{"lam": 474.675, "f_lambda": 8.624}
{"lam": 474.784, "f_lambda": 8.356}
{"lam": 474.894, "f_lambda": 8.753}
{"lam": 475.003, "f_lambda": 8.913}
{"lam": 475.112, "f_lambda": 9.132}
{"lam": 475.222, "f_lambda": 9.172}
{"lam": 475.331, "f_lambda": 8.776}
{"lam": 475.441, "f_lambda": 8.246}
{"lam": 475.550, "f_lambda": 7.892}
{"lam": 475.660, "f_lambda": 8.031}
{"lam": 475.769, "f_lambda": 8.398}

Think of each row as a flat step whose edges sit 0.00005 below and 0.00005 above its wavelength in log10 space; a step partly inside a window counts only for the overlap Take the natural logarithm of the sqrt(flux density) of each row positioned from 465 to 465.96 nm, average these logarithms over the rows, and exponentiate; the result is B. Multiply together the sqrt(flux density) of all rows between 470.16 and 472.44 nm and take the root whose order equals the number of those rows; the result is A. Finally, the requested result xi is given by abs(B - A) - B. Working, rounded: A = 2.87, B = 2.90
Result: -2.87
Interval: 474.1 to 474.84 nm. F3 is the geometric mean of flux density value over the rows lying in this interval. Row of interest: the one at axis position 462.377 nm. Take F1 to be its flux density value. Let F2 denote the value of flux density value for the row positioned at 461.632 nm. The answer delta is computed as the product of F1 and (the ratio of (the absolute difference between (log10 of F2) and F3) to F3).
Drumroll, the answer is 8.25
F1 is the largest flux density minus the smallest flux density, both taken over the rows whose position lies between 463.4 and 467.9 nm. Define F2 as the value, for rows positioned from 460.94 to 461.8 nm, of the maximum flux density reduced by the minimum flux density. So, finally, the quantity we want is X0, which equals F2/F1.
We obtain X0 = 0.3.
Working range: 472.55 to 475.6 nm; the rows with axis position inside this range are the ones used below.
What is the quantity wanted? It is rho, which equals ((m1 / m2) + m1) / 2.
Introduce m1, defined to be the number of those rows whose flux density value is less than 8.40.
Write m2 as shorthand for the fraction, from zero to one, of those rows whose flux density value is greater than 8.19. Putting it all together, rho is 10.2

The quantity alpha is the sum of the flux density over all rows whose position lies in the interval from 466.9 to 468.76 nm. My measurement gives 135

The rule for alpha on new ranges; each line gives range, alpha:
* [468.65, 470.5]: 134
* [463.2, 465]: 141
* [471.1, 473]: 142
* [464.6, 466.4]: 143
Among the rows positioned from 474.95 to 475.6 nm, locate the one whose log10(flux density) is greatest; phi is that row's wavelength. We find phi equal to 475.222 nm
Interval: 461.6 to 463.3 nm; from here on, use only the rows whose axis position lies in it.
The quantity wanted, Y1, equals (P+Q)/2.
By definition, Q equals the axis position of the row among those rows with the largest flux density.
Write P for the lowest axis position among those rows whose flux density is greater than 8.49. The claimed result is 462.06 nm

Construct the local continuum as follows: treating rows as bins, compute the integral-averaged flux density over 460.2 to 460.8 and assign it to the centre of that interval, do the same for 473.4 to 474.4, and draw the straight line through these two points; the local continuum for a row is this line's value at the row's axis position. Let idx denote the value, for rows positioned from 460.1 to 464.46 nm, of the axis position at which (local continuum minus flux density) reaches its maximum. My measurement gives 463.016 nm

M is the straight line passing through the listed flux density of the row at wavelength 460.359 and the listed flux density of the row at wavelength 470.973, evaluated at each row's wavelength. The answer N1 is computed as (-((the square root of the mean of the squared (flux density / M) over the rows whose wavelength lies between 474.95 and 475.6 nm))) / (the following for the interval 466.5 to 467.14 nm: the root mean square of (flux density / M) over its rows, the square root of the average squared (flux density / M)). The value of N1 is -1.32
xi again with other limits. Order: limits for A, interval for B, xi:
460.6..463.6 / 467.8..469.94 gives -2.67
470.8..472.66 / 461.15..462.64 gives -2.86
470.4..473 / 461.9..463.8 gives -2.89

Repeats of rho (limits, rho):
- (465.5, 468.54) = 20.1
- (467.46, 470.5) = 26.7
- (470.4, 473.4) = 21.7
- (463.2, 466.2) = 17.9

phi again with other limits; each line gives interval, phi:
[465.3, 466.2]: 466.118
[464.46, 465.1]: 464.939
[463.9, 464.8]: 463.977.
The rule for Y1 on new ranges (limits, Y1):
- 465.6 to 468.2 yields 466.71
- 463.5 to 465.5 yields 464.24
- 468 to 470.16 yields 468.76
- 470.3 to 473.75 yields 471.57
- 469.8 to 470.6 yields 470.32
